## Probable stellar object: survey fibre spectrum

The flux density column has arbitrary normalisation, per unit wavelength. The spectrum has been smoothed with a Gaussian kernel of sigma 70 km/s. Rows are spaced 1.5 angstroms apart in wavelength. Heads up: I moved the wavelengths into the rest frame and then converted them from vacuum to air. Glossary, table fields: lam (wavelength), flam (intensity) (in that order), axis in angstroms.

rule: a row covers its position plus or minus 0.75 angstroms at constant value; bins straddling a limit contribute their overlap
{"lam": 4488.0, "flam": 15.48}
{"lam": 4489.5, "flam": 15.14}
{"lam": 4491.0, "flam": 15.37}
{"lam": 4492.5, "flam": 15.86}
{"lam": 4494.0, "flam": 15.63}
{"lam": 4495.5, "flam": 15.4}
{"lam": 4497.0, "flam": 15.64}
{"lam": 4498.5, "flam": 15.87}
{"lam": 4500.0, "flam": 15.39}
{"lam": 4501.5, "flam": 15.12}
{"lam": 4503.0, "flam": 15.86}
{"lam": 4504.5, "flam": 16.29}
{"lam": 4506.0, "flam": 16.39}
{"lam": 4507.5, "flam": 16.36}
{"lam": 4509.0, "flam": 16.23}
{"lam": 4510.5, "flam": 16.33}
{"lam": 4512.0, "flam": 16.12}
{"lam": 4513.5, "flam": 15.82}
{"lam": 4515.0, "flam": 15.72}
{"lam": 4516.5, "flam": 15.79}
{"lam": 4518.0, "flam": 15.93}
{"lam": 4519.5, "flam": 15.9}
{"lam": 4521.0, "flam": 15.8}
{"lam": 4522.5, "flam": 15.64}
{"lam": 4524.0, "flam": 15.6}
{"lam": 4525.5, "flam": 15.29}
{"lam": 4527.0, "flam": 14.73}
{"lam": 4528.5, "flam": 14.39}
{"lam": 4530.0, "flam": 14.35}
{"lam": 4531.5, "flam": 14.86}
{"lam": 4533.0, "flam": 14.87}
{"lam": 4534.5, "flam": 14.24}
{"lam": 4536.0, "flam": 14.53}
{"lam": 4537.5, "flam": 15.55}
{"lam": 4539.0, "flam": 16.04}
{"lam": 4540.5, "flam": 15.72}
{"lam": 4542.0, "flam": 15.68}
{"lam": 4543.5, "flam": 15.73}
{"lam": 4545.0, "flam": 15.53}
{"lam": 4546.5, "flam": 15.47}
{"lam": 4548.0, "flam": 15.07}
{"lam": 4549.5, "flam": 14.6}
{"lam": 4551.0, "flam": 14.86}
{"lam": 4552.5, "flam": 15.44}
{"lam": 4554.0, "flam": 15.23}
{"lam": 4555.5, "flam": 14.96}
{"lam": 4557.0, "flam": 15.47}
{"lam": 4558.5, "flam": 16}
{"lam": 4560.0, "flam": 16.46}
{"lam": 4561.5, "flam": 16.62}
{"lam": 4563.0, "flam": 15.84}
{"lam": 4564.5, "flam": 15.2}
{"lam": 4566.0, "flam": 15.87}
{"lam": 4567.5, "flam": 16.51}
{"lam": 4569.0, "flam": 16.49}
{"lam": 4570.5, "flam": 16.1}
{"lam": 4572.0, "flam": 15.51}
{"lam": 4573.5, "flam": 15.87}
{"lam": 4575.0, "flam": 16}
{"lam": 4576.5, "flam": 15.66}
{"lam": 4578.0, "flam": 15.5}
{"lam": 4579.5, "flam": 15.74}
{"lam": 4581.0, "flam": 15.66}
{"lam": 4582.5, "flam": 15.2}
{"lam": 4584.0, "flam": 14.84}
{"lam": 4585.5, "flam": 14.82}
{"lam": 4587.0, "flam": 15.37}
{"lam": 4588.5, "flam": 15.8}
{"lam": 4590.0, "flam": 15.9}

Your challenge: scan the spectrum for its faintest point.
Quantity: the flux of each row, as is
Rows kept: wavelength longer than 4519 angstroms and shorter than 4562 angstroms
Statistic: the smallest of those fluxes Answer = 14.24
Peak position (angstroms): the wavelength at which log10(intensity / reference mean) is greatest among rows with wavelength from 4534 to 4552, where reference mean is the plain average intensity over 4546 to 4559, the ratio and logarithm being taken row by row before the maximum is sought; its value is 4539.0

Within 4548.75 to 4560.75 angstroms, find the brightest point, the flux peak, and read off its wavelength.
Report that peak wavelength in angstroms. 4560.0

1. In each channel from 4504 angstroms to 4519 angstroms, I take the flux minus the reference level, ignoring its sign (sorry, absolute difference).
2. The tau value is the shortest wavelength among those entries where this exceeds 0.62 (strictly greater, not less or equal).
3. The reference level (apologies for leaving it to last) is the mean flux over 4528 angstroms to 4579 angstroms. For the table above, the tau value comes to 4504.5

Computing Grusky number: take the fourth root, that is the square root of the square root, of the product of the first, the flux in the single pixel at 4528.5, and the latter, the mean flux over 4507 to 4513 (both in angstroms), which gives 3.91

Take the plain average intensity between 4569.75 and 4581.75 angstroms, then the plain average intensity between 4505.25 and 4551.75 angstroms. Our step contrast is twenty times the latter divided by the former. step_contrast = 19.6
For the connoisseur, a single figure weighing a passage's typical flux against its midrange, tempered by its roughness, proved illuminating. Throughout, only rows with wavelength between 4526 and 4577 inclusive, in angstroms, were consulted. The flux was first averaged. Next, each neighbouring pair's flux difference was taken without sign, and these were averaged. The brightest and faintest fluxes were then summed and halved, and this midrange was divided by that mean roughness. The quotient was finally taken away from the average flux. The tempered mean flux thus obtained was -26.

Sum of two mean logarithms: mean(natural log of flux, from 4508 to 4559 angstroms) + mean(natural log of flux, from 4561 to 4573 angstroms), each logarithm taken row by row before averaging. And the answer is 5.51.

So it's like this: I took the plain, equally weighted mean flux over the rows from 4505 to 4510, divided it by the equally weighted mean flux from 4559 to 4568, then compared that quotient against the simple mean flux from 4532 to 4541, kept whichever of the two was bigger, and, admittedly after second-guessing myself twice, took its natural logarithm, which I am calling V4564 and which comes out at 2.72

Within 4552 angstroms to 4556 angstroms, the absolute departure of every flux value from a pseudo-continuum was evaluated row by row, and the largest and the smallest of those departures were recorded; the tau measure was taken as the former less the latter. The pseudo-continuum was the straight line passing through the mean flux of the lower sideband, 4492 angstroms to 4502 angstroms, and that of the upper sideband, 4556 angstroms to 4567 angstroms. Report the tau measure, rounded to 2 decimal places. 0.50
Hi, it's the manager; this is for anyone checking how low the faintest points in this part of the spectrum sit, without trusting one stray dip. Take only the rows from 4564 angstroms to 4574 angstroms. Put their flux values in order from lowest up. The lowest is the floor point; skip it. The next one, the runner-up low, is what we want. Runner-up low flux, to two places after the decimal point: 15.51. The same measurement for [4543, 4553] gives 14.86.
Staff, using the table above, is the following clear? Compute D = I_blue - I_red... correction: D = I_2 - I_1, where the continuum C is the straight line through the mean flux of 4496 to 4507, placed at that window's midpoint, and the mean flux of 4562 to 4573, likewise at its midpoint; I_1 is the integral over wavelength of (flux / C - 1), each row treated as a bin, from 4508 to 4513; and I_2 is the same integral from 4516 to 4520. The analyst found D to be -0.1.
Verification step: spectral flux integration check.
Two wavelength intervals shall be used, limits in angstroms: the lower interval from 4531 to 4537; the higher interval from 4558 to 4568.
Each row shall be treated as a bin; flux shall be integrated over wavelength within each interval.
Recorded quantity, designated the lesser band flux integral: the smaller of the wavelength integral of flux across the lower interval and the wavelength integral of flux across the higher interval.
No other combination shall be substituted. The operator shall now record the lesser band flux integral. 88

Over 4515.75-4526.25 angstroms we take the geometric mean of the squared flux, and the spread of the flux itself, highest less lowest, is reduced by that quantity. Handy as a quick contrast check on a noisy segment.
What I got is -246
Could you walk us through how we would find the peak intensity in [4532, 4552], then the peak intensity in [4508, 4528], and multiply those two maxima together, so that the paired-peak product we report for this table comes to 262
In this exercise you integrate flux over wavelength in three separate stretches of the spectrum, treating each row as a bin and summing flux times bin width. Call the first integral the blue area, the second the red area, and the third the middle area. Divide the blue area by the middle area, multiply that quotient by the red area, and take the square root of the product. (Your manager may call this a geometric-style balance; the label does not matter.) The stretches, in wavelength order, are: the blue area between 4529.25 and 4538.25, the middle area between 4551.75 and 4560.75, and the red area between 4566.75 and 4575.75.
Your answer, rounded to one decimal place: 11.7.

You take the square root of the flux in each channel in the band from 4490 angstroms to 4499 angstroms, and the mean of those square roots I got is 3.95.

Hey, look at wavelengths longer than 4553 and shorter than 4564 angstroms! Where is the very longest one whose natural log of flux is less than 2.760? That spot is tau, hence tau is 4557.0 angstroms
